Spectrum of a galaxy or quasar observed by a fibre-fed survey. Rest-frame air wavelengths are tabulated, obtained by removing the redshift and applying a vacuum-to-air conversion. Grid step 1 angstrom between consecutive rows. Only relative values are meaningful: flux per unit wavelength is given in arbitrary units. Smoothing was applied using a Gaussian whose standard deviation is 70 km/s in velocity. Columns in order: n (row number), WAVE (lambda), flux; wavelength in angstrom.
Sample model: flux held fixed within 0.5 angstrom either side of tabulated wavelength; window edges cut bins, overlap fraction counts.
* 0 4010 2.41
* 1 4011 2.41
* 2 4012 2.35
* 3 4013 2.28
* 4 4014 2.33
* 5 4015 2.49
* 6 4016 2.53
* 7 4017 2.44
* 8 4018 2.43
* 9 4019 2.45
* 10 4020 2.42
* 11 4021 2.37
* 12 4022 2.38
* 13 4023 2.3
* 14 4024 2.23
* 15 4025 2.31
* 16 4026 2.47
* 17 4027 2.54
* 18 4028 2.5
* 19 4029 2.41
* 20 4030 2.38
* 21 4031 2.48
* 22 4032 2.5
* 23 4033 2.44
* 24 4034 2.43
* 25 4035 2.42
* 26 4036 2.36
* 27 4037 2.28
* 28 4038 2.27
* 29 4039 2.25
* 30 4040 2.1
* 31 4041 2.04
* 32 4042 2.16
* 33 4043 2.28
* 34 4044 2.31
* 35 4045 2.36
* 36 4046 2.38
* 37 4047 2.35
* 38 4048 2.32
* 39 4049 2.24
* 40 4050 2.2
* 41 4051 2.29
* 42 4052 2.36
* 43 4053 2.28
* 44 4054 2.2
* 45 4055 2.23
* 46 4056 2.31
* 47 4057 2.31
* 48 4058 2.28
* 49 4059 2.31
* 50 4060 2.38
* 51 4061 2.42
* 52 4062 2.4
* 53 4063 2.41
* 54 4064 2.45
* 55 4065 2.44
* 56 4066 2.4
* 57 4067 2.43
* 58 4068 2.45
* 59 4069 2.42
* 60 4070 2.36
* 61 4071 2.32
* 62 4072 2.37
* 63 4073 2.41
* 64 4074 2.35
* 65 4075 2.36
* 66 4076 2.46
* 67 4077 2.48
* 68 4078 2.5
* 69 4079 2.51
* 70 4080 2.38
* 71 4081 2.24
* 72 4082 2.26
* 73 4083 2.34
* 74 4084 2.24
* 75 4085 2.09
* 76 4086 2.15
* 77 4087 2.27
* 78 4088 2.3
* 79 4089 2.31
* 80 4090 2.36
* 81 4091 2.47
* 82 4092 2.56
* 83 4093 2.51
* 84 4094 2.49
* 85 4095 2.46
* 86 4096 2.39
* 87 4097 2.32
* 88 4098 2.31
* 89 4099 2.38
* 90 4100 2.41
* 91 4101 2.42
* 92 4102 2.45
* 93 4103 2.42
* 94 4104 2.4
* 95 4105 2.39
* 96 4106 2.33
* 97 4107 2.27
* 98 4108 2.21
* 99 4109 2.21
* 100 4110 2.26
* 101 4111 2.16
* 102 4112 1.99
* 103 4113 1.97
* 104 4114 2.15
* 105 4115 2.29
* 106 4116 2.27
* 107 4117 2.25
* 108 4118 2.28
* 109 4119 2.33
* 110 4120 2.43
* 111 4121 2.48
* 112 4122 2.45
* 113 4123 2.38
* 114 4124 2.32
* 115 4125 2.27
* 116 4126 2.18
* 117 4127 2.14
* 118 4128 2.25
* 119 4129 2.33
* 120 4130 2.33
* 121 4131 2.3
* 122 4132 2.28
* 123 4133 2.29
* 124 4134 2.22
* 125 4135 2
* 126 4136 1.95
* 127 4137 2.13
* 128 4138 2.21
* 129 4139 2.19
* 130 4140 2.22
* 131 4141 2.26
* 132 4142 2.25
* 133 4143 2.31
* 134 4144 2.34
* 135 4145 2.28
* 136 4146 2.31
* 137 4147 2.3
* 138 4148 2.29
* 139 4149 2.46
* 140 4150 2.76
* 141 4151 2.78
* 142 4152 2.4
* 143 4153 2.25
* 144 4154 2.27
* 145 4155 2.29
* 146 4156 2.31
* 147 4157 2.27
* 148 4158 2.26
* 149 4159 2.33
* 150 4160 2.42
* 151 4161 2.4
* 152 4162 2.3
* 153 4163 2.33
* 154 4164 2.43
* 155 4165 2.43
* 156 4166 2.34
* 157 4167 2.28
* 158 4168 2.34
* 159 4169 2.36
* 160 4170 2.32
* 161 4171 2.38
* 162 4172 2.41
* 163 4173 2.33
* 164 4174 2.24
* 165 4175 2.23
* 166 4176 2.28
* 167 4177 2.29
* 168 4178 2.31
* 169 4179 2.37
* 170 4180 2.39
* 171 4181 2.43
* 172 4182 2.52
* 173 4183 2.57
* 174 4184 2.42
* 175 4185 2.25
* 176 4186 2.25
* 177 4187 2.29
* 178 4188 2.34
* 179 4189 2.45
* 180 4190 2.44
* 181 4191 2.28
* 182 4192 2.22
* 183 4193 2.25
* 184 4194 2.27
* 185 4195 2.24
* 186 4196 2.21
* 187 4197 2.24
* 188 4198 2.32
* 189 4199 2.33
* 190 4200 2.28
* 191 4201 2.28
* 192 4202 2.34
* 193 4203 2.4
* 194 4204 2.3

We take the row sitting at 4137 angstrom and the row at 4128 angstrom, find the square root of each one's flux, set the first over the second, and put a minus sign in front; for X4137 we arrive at -0.97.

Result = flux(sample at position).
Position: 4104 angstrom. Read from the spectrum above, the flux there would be 2.4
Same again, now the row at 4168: 2.34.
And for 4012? 2.35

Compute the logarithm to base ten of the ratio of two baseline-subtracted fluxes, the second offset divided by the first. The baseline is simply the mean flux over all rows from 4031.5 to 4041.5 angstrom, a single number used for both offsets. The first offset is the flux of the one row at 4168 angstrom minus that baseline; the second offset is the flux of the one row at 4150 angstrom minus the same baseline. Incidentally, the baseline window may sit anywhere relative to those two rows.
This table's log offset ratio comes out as 1.2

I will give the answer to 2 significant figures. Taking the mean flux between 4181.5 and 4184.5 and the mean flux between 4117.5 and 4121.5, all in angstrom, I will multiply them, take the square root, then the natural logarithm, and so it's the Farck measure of 0.89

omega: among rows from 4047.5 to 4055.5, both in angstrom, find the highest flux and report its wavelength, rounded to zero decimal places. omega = 4052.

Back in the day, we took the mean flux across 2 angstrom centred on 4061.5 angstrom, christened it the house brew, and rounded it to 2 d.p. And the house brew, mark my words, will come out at 2.41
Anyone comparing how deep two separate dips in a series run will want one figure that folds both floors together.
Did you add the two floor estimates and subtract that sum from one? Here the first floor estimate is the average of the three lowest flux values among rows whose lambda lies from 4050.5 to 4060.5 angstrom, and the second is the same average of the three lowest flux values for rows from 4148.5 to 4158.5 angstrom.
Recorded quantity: -3.50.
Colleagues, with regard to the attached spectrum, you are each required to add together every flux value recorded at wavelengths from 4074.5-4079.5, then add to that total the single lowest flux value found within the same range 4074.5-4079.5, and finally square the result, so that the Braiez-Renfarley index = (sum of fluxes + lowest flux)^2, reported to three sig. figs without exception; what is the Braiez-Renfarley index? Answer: 215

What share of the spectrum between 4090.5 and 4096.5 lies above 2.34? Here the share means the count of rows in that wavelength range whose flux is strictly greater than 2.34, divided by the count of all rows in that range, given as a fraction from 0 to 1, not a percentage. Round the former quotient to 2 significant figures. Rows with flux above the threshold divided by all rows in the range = 1.0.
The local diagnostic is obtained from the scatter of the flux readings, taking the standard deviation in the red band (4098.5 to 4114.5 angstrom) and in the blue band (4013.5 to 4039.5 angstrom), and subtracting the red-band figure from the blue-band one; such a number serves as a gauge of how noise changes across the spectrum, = -0.06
